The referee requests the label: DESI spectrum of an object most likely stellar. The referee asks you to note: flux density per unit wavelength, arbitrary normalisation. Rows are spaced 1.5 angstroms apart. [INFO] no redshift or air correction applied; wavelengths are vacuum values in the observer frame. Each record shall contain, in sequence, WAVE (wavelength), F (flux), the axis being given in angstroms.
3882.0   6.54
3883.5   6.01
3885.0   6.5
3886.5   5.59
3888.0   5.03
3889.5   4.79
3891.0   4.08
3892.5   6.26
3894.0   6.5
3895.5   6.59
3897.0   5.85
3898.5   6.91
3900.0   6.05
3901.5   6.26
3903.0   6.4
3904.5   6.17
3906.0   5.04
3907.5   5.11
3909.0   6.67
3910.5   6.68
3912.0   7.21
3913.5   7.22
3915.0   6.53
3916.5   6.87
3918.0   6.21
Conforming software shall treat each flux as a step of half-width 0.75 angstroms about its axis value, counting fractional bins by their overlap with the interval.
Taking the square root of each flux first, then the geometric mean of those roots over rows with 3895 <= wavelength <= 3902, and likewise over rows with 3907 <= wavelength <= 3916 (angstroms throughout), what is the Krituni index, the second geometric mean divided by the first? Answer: 1.02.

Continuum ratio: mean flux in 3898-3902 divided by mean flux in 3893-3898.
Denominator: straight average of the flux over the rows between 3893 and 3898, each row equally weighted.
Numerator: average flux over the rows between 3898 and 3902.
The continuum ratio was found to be 1.01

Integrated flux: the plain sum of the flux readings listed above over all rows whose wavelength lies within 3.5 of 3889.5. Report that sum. 26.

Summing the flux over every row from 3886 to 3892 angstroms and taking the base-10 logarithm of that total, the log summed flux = 1.29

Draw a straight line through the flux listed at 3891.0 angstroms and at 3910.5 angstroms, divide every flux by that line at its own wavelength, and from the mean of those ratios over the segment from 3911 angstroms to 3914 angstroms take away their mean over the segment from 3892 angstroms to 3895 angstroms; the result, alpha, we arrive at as -0.42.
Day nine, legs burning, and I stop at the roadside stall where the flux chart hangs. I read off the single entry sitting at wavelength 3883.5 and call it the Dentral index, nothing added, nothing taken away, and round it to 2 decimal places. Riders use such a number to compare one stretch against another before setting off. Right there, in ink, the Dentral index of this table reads 6.01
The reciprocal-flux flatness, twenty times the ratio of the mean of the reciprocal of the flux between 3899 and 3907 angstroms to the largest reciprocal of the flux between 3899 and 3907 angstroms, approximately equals 17.0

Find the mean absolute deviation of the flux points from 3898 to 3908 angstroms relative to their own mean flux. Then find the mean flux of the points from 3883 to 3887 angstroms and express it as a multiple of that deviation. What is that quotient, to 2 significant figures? 12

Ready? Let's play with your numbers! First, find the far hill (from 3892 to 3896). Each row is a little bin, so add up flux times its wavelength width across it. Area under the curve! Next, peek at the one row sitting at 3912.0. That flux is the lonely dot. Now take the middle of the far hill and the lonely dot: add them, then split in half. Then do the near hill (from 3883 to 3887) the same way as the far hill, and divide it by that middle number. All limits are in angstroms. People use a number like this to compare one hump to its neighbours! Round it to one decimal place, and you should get 1.5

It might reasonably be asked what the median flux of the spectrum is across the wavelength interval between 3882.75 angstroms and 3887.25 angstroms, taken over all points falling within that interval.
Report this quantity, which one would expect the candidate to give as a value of 6.0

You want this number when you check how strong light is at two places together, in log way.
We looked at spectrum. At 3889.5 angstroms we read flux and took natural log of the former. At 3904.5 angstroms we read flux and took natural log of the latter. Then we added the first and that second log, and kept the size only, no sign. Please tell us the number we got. 3.39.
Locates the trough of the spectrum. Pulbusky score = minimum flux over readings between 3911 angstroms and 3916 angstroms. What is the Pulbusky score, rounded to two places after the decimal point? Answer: 6.53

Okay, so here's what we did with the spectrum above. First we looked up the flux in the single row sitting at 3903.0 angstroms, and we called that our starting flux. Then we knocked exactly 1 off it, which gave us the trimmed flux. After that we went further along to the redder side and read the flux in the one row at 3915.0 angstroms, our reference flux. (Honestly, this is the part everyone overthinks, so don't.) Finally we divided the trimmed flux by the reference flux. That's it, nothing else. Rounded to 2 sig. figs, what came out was 0.83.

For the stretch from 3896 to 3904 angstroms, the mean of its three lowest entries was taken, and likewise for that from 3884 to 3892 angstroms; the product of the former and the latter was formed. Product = 28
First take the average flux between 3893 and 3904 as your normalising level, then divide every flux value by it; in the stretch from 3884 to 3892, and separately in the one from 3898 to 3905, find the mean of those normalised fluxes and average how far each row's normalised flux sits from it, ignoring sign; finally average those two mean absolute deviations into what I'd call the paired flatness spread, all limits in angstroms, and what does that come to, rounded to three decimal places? 0.072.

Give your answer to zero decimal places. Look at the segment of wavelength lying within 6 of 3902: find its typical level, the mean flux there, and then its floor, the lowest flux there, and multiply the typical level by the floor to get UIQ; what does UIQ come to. 30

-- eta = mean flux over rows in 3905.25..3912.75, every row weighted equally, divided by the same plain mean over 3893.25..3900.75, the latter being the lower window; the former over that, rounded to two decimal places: 0.96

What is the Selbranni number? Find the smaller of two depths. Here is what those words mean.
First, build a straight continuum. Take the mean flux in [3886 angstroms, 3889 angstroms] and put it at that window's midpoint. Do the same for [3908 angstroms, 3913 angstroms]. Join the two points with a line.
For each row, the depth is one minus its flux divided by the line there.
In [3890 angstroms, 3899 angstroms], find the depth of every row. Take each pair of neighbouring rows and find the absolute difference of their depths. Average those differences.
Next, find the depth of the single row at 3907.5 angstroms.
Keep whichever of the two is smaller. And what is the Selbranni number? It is 0.14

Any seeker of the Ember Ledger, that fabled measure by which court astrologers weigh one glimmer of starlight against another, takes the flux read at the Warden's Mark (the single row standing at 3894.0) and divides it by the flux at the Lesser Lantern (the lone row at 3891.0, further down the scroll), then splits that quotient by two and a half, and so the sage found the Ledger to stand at 0.64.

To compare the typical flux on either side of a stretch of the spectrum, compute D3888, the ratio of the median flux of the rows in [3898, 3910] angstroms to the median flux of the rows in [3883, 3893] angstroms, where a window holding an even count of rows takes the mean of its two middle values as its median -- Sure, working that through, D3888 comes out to 1.11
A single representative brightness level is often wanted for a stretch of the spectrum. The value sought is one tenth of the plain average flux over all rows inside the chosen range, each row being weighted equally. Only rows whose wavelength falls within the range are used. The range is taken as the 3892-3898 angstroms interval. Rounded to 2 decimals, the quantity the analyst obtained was 0.63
